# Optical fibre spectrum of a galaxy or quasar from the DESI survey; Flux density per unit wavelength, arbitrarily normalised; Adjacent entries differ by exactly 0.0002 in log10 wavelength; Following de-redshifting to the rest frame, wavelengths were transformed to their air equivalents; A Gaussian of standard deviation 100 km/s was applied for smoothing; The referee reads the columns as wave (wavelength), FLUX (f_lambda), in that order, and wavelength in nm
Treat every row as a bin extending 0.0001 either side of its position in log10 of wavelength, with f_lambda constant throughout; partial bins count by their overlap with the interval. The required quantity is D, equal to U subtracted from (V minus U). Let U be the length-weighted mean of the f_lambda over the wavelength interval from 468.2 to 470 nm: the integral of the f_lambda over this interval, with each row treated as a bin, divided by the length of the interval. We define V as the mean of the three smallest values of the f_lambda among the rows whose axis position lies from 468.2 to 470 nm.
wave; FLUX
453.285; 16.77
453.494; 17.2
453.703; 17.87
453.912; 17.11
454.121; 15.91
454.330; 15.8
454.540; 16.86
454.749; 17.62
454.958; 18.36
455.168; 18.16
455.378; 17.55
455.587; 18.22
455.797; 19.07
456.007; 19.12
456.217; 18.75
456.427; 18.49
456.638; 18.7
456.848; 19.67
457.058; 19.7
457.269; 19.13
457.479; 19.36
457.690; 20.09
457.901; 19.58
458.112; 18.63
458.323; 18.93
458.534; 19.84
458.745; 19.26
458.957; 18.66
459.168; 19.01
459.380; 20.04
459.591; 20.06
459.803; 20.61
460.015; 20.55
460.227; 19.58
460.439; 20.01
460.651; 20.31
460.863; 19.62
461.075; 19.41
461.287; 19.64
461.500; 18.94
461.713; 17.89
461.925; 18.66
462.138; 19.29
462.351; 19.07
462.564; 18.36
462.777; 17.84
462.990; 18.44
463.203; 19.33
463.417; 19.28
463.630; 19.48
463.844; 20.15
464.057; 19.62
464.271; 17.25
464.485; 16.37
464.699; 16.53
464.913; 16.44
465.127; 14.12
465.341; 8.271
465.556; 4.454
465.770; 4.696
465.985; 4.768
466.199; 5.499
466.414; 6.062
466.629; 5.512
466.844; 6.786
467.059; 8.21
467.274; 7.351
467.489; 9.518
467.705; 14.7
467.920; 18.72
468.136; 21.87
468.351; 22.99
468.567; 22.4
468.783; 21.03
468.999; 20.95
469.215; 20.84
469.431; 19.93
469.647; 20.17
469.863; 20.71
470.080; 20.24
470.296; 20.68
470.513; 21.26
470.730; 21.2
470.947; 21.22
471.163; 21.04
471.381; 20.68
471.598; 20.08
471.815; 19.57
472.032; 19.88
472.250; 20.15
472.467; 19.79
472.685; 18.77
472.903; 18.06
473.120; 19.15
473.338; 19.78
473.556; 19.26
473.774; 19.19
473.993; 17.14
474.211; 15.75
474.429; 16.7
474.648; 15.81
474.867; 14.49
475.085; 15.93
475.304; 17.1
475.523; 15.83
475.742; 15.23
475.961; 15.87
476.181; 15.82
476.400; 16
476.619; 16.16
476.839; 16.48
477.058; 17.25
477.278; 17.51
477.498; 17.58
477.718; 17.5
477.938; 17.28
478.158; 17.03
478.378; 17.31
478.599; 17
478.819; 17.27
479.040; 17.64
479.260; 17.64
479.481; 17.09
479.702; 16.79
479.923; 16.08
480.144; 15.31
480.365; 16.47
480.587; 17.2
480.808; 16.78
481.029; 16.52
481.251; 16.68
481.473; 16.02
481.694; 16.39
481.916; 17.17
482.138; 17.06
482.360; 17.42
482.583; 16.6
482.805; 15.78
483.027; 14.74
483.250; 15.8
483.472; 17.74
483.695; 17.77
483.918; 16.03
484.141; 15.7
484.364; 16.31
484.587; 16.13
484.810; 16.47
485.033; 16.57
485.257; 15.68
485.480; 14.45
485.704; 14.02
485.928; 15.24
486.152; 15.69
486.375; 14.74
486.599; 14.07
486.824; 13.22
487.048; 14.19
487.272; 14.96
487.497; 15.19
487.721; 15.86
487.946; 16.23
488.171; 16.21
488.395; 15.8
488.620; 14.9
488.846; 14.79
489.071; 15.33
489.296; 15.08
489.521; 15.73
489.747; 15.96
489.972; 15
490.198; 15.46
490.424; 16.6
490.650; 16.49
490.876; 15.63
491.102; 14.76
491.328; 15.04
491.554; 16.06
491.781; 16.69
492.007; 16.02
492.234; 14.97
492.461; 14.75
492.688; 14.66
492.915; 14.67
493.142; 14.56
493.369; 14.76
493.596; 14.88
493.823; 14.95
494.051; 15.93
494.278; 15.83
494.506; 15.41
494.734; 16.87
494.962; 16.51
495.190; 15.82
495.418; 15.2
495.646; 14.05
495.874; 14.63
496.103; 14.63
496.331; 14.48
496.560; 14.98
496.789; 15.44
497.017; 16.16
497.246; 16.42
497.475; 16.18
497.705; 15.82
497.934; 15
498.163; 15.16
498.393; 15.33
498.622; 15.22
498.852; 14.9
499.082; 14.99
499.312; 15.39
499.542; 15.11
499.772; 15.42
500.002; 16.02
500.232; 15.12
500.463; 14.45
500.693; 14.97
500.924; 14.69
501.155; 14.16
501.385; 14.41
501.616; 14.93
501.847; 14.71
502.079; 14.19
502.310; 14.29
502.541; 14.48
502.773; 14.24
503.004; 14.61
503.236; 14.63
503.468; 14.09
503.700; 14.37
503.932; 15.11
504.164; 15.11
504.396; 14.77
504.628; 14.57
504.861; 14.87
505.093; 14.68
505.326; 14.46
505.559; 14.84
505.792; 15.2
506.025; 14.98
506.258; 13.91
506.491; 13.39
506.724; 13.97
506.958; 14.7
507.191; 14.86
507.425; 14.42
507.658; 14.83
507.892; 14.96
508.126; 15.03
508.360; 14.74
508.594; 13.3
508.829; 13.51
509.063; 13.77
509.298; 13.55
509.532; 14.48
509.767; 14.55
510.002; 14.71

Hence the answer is -22.0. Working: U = 21.1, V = 20.3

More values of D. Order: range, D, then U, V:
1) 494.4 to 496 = -16.4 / 15.5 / 14.6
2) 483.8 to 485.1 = -16.4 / 16.2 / 16.0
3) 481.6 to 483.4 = -17.4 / 16.4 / 15.4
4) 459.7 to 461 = -20.5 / 20.1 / 19.7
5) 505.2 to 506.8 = -15.1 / 14.4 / 13.8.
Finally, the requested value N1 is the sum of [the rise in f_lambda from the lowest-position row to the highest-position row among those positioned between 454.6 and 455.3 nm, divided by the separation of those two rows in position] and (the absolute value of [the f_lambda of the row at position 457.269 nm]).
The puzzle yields 20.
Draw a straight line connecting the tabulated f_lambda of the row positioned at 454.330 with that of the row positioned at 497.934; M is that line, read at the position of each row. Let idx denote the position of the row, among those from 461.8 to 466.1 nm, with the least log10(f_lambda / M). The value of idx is 465.556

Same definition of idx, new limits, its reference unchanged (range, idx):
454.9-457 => 455.378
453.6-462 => 454.330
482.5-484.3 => 483.027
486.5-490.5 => 486.824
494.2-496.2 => 495.646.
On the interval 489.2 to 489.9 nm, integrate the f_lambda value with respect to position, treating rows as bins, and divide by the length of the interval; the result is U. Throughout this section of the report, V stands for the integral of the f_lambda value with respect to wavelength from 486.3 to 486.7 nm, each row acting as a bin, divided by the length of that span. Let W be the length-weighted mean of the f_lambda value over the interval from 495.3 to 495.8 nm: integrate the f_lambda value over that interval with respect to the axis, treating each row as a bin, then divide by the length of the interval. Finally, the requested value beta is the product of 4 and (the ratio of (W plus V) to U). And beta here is 7.5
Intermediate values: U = 15.6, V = 14.4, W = 14.7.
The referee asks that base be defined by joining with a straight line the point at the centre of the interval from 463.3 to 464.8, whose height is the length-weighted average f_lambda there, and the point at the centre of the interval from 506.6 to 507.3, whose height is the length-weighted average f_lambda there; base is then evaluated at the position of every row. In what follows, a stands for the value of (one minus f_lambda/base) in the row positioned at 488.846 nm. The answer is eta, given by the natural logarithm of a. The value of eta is -2.5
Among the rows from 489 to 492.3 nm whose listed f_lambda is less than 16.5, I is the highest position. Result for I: 492.234 nm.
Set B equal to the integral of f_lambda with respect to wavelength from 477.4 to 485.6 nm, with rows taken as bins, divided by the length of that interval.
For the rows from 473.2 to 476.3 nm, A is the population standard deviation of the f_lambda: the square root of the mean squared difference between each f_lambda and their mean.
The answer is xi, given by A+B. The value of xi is 18.2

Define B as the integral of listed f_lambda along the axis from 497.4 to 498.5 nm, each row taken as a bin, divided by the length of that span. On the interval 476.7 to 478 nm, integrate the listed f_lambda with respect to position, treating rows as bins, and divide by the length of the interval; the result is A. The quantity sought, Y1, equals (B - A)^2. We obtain 3.2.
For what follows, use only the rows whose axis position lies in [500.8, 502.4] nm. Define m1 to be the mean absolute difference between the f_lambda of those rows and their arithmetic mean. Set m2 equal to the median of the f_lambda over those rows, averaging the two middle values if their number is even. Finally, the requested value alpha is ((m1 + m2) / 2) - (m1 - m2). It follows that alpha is 21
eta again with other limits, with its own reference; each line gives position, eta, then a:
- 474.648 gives -2.4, 0.093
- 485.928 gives -2.6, 0.071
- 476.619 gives -2.8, 0.063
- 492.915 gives -2.7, 0.070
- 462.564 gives -4.7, 0.009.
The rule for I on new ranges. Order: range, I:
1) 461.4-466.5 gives 466.414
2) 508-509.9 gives 509.767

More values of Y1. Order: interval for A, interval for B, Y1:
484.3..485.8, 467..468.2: 5.6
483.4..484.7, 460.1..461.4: 10.2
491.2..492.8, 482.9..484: 0.9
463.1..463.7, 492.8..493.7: 21.4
